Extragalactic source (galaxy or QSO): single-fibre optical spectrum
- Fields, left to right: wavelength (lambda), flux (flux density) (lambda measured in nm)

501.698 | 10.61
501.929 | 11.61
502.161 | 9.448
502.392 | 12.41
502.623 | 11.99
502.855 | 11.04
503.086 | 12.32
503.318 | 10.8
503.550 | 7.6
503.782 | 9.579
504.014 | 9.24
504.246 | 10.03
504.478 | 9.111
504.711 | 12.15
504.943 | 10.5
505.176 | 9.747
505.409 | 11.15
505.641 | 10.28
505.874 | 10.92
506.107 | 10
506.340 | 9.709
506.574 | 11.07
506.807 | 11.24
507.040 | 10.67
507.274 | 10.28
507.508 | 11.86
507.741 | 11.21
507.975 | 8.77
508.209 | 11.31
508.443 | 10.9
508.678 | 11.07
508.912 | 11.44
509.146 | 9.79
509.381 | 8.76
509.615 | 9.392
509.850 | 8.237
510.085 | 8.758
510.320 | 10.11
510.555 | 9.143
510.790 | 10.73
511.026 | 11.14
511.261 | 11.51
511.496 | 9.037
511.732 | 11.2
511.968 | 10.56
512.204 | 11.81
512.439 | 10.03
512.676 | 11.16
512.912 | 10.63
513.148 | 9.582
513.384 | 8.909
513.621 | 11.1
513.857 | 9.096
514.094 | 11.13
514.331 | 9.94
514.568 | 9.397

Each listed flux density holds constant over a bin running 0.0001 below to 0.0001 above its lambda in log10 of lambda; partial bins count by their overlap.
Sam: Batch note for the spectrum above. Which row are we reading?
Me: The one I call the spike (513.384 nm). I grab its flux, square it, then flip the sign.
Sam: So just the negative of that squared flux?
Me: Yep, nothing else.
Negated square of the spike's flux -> -79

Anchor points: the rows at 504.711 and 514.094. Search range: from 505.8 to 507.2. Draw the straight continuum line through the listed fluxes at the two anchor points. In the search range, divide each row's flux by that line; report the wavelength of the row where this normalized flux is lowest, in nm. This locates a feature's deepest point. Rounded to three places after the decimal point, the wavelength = 506.340 nm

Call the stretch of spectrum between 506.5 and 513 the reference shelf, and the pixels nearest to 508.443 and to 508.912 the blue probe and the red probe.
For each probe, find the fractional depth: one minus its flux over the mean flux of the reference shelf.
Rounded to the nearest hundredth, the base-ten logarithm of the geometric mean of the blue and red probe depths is -1.17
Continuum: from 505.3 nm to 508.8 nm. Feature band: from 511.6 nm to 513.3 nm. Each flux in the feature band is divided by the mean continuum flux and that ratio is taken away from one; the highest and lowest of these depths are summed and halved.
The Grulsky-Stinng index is 0.00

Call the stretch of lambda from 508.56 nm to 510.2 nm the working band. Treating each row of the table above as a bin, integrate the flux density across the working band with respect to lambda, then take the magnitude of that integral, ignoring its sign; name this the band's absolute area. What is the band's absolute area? 15.8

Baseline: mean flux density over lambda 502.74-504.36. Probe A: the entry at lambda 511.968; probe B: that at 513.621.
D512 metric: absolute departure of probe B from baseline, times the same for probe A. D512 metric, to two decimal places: 0.48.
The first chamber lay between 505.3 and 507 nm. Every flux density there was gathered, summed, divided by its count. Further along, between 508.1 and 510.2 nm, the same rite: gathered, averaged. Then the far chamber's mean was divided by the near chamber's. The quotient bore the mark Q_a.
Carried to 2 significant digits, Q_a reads 0.94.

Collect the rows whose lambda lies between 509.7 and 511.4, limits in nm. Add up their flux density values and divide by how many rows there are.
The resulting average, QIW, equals 9.9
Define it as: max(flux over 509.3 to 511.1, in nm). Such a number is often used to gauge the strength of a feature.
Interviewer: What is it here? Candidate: 11.14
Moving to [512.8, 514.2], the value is 11.13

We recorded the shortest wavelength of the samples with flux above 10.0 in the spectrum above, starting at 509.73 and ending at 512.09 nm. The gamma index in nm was 510.320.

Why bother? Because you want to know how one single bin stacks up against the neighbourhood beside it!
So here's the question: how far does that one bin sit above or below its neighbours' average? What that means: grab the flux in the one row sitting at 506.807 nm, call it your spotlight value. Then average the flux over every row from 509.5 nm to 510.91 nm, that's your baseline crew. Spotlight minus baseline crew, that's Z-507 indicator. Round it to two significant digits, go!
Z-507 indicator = 1.8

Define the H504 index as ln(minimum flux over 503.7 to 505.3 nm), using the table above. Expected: 2.21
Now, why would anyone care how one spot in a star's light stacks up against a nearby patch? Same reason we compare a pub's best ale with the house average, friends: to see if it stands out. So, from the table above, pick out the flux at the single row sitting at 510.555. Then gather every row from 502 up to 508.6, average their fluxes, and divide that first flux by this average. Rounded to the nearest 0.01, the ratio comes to 0.87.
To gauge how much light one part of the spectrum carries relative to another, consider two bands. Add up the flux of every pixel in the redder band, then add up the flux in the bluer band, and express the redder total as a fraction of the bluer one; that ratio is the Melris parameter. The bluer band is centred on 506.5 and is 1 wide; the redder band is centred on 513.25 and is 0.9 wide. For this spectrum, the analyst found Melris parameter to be 0.96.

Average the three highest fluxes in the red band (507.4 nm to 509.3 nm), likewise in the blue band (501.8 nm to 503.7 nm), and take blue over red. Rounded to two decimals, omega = 1.06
